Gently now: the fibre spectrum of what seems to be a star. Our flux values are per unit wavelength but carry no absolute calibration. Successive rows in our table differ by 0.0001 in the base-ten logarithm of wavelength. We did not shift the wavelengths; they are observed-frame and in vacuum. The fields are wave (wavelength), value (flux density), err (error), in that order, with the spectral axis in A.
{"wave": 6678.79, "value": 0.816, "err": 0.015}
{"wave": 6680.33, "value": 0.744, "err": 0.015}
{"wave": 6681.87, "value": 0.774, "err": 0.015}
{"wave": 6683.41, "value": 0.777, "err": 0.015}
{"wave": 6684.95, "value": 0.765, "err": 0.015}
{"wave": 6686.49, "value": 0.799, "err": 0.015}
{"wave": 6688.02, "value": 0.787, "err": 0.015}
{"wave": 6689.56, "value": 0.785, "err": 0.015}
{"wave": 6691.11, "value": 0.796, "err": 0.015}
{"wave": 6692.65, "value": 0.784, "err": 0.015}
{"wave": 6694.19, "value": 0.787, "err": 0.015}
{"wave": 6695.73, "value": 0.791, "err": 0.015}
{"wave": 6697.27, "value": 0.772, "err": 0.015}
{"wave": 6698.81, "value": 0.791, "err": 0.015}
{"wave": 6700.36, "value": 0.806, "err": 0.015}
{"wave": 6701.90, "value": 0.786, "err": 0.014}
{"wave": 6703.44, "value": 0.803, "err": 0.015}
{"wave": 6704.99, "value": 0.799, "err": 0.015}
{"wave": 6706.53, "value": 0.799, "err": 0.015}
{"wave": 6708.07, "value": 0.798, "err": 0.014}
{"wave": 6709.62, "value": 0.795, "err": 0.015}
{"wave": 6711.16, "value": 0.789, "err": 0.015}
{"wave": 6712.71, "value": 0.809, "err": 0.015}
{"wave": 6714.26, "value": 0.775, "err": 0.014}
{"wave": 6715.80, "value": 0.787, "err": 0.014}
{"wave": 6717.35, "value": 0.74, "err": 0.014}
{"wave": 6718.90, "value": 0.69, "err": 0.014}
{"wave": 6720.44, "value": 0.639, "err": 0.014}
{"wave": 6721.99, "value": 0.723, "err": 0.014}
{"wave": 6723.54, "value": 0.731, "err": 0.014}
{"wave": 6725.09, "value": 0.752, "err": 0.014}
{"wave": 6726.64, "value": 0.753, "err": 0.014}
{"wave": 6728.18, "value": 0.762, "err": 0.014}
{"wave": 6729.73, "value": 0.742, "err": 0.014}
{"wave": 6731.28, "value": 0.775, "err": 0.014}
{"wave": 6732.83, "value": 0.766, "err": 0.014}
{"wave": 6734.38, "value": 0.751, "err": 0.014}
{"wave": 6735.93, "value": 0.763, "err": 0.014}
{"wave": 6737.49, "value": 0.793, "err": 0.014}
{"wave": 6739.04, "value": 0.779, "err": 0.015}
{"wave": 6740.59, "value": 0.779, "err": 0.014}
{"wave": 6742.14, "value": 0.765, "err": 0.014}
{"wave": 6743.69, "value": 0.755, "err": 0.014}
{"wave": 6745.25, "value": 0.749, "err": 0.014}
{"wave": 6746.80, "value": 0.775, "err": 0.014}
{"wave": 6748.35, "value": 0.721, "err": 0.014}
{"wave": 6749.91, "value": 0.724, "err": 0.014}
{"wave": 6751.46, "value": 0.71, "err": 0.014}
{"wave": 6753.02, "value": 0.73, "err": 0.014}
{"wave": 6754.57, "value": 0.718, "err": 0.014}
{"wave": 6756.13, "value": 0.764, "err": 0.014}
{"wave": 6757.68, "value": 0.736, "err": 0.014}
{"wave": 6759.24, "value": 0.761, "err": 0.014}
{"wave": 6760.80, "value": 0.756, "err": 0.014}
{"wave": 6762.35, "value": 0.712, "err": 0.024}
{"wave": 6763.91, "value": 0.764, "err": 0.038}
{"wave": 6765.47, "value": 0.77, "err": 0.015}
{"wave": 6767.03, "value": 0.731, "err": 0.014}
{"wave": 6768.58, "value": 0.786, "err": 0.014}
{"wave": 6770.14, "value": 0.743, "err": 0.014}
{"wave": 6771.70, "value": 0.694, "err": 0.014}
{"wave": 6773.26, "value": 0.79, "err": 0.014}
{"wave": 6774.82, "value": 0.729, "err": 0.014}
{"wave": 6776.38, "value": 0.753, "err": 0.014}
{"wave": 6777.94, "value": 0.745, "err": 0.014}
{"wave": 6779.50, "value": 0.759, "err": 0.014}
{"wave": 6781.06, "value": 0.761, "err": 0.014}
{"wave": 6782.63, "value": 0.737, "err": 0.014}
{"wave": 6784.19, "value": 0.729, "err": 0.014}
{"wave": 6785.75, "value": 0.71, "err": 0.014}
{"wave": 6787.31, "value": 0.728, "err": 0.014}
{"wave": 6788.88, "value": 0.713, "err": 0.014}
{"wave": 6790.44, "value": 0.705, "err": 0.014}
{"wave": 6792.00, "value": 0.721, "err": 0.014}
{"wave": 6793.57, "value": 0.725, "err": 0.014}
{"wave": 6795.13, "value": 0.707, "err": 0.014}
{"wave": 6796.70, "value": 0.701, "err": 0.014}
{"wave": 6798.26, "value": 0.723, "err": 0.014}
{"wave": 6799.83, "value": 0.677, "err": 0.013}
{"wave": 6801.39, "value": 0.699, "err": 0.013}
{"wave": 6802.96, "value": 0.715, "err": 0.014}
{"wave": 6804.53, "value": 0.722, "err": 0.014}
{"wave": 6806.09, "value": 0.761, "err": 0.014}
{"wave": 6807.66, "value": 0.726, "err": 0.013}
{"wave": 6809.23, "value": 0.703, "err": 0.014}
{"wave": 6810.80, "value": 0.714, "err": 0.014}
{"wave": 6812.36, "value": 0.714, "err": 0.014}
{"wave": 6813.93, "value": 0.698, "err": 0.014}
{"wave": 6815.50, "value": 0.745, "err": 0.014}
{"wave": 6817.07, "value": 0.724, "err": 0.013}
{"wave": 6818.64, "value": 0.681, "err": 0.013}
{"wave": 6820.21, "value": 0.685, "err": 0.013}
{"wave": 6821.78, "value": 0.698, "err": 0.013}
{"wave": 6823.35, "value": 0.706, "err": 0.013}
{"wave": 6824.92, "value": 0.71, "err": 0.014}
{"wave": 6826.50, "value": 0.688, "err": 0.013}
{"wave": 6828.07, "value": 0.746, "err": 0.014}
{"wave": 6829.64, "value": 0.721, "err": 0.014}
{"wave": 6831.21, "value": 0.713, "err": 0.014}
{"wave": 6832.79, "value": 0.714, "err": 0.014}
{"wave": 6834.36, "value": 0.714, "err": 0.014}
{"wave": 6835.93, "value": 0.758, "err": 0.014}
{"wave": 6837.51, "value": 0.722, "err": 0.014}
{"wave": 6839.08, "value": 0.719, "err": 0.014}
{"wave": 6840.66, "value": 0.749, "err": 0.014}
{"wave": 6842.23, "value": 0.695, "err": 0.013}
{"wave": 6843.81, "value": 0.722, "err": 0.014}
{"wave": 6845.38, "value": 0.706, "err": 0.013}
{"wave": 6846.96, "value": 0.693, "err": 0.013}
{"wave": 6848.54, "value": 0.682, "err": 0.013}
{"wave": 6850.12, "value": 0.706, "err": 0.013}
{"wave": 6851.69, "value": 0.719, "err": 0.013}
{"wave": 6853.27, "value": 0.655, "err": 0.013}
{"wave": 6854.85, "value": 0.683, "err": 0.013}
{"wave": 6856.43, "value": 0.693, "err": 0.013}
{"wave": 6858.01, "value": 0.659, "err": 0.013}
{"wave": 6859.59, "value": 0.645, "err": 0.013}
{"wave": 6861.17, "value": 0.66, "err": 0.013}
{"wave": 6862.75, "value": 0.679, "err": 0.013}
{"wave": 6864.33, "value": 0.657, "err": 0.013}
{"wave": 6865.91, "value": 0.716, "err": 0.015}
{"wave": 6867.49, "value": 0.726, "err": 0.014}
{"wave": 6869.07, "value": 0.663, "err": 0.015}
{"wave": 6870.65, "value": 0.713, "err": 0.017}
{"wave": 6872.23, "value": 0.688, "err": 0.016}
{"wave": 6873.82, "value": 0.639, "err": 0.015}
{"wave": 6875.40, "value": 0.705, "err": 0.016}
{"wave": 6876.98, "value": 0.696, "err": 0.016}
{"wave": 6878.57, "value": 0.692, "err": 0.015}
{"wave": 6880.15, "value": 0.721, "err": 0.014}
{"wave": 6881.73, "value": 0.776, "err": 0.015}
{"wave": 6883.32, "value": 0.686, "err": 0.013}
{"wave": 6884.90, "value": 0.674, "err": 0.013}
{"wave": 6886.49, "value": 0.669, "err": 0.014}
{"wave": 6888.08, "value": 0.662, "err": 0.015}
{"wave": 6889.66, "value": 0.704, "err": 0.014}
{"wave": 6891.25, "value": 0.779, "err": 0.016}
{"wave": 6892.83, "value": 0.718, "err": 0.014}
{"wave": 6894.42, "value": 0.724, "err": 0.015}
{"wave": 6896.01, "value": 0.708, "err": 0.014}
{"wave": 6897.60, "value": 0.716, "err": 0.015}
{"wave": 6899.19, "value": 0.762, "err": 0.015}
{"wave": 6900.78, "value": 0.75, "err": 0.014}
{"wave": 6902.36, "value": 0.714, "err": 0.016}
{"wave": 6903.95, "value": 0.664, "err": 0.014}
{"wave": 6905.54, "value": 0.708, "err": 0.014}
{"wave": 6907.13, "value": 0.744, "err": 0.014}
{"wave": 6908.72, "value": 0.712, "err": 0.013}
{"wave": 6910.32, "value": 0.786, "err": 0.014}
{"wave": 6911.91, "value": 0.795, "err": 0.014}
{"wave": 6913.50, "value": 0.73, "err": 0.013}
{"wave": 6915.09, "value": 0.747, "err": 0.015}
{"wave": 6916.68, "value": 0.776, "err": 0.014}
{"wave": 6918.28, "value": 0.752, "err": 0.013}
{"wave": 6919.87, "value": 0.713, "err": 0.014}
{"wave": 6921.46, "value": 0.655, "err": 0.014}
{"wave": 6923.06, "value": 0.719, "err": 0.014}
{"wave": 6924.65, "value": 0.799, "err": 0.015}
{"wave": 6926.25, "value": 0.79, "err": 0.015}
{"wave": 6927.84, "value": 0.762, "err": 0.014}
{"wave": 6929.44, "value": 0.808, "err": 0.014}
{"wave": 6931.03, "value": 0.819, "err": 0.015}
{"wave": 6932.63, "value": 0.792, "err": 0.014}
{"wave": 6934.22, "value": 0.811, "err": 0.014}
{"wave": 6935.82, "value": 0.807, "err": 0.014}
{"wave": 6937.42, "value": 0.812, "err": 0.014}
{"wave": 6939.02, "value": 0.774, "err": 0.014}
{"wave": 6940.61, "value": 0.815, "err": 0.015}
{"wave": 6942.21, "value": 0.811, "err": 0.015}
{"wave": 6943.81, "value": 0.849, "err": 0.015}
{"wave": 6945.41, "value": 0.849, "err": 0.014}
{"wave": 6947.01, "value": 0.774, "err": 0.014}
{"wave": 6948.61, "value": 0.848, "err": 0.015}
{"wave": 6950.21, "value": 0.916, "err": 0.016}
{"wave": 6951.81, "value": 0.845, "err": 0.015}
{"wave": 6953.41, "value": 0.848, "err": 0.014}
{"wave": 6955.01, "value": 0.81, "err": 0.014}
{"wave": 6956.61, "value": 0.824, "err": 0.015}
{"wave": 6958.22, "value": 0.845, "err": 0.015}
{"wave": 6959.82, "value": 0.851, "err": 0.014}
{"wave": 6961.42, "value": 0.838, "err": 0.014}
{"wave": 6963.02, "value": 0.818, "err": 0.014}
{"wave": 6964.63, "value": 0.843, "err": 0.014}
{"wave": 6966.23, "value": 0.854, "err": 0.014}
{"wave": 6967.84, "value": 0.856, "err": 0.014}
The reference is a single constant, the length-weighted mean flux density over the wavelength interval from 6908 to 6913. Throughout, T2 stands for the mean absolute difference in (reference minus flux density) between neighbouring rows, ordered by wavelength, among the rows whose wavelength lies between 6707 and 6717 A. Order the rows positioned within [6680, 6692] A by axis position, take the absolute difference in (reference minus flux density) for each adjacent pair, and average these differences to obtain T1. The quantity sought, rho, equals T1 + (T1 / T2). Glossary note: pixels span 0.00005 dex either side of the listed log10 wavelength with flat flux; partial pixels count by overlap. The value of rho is 1.0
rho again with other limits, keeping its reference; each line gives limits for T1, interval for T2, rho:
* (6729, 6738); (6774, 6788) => 1.4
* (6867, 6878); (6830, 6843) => 1.9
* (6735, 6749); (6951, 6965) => 1.1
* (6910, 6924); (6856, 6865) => 1.9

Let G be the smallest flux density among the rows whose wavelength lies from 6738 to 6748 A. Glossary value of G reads 0.749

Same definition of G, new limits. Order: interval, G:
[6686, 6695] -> 0.784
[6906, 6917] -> 0.712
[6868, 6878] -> 0.639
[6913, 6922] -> 0.655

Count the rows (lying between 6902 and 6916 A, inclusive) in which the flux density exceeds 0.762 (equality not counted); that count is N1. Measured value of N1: 2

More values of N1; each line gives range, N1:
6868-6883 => 1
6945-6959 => 9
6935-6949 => 9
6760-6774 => 4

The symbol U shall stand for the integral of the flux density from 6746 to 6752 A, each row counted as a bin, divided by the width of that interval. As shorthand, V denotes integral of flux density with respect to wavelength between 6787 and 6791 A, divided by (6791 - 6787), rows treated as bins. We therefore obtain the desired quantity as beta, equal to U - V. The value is 0.02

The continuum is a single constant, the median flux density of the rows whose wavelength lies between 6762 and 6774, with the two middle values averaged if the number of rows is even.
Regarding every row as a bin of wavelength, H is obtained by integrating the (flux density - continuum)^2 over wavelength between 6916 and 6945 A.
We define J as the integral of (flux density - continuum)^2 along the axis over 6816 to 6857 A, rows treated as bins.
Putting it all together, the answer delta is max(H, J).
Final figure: 0.11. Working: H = 0.09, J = 0.106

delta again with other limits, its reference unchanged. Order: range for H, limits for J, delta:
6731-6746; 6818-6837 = 0.04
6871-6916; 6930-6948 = 0.13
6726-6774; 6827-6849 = 0.04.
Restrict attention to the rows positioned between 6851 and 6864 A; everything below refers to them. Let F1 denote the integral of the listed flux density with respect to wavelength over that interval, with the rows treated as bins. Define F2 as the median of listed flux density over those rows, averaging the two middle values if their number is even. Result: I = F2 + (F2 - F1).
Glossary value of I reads -7.41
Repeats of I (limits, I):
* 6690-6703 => -8.68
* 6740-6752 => -7.47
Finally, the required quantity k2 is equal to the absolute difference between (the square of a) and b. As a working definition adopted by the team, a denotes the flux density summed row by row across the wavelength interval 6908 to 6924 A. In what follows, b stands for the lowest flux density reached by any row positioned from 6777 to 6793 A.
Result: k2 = 54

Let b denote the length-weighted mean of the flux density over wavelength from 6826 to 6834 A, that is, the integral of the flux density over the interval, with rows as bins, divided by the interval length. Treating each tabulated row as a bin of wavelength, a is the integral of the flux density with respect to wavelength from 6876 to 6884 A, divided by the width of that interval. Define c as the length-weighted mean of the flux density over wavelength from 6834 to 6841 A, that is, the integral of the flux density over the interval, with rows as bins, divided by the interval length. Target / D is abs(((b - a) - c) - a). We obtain 1.44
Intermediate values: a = 0.714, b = 0.718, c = 0.732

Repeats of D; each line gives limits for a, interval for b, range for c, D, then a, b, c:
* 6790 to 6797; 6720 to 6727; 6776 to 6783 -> 1.46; 0.713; 0.721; 0.751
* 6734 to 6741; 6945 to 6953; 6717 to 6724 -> 1.40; 0.773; 0.846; 0.701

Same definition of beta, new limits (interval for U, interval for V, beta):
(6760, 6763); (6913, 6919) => -0.02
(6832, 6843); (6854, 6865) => 0.06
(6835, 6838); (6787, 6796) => 0.02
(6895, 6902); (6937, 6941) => -0.07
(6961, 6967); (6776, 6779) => 0.09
